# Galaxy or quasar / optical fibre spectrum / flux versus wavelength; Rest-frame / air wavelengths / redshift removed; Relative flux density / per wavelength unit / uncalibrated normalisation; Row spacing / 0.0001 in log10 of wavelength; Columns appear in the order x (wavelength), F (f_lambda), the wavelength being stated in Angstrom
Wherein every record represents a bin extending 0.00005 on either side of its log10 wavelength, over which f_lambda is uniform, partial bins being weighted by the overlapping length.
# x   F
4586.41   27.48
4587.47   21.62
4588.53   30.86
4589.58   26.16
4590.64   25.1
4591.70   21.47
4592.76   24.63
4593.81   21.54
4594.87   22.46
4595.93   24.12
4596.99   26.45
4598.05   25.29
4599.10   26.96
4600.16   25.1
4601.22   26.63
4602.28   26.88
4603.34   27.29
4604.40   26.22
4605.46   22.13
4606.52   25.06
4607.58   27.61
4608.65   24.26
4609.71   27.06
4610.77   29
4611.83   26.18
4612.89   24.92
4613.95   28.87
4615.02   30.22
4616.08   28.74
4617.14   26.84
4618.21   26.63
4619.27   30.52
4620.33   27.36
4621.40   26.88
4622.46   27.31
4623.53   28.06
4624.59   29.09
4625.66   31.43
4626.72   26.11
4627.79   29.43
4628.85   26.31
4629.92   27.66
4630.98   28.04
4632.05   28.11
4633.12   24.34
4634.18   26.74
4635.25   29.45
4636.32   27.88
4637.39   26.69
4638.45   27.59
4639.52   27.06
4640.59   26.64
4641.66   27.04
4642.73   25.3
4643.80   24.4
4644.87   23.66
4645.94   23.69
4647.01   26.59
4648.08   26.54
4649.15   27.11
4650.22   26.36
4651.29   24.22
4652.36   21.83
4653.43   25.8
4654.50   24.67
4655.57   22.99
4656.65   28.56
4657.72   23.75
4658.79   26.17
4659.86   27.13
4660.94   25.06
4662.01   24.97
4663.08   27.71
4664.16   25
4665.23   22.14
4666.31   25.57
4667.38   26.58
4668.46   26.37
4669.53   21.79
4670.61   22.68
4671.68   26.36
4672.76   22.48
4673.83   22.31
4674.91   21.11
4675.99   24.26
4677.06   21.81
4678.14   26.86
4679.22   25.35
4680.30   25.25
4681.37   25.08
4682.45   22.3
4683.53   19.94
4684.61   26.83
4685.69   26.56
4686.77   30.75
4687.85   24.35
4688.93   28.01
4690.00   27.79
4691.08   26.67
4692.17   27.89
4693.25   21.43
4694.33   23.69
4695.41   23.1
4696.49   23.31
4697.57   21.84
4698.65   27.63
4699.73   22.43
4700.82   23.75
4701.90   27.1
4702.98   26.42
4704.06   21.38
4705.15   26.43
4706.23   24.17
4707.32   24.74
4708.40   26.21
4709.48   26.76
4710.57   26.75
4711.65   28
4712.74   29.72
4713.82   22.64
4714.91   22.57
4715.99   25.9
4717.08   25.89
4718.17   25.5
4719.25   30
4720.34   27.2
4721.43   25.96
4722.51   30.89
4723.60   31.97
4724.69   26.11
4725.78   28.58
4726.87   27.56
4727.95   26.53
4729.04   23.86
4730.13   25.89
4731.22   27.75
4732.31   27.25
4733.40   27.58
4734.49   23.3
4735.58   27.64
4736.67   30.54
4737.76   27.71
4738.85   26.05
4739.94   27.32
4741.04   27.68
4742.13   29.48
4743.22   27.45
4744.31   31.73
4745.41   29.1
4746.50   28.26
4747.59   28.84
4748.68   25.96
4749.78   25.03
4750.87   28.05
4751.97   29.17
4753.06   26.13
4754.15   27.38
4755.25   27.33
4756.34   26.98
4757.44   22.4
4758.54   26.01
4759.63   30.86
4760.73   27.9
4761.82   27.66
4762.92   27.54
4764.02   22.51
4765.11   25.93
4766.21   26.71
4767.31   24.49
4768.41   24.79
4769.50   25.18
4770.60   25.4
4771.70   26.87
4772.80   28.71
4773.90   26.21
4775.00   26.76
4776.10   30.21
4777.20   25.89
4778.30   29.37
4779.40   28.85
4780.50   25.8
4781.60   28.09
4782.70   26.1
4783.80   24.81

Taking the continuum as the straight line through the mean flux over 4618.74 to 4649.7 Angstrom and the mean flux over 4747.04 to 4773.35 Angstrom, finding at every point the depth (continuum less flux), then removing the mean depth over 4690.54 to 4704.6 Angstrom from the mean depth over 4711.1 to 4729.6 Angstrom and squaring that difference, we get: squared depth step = 7.5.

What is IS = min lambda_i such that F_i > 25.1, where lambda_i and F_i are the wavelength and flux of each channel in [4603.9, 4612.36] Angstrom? 4604.40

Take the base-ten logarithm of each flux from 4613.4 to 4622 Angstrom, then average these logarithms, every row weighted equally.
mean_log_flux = 1.45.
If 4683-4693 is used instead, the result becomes 1.42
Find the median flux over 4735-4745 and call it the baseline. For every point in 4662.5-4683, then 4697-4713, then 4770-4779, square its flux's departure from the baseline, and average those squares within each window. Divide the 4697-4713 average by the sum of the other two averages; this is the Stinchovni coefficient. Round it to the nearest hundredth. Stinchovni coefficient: 0.54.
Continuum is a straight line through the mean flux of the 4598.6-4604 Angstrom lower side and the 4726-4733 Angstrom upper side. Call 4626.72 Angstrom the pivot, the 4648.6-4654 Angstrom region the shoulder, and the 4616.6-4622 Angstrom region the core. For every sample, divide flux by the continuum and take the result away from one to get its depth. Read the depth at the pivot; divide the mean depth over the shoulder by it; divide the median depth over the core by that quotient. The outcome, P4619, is -0.004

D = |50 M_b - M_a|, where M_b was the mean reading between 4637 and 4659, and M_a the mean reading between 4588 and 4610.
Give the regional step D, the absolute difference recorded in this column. 1252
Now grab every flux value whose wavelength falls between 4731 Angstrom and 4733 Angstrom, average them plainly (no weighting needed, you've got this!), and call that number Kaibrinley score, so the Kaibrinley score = 27.5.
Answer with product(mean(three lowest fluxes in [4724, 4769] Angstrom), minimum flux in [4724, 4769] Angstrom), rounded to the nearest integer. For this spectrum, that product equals 509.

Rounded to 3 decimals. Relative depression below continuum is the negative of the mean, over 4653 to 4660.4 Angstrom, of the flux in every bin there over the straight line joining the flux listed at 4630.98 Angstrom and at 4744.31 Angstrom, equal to -0.886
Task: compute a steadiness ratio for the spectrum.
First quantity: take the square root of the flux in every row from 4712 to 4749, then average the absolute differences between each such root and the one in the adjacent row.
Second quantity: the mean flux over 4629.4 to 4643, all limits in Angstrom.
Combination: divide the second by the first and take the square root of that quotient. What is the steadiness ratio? 11.1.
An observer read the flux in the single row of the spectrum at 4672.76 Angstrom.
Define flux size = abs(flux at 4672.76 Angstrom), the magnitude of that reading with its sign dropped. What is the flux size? 22.5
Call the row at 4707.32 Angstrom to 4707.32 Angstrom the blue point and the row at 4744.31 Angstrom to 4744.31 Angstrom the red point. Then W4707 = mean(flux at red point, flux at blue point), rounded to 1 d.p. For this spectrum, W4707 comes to 28.2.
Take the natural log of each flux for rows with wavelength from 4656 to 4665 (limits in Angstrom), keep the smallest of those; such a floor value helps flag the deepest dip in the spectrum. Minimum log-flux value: 3.17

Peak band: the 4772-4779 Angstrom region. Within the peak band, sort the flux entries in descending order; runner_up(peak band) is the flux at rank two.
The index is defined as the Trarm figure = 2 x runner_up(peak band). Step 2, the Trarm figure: 58.7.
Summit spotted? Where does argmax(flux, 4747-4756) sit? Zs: 4751.97 Angstrom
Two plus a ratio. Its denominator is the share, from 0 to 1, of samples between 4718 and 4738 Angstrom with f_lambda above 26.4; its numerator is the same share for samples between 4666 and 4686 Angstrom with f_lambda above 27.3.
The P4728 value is 2.0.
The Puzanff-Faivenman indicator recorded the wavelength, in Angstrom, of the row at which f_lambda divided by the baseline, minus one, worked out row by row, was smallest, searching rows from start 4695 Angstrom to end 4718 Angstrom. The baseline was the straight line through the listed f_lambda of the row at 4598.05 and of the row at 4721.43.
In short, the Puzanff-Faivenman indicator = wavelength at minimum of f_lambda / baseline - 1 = 4704.06 Angstrom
